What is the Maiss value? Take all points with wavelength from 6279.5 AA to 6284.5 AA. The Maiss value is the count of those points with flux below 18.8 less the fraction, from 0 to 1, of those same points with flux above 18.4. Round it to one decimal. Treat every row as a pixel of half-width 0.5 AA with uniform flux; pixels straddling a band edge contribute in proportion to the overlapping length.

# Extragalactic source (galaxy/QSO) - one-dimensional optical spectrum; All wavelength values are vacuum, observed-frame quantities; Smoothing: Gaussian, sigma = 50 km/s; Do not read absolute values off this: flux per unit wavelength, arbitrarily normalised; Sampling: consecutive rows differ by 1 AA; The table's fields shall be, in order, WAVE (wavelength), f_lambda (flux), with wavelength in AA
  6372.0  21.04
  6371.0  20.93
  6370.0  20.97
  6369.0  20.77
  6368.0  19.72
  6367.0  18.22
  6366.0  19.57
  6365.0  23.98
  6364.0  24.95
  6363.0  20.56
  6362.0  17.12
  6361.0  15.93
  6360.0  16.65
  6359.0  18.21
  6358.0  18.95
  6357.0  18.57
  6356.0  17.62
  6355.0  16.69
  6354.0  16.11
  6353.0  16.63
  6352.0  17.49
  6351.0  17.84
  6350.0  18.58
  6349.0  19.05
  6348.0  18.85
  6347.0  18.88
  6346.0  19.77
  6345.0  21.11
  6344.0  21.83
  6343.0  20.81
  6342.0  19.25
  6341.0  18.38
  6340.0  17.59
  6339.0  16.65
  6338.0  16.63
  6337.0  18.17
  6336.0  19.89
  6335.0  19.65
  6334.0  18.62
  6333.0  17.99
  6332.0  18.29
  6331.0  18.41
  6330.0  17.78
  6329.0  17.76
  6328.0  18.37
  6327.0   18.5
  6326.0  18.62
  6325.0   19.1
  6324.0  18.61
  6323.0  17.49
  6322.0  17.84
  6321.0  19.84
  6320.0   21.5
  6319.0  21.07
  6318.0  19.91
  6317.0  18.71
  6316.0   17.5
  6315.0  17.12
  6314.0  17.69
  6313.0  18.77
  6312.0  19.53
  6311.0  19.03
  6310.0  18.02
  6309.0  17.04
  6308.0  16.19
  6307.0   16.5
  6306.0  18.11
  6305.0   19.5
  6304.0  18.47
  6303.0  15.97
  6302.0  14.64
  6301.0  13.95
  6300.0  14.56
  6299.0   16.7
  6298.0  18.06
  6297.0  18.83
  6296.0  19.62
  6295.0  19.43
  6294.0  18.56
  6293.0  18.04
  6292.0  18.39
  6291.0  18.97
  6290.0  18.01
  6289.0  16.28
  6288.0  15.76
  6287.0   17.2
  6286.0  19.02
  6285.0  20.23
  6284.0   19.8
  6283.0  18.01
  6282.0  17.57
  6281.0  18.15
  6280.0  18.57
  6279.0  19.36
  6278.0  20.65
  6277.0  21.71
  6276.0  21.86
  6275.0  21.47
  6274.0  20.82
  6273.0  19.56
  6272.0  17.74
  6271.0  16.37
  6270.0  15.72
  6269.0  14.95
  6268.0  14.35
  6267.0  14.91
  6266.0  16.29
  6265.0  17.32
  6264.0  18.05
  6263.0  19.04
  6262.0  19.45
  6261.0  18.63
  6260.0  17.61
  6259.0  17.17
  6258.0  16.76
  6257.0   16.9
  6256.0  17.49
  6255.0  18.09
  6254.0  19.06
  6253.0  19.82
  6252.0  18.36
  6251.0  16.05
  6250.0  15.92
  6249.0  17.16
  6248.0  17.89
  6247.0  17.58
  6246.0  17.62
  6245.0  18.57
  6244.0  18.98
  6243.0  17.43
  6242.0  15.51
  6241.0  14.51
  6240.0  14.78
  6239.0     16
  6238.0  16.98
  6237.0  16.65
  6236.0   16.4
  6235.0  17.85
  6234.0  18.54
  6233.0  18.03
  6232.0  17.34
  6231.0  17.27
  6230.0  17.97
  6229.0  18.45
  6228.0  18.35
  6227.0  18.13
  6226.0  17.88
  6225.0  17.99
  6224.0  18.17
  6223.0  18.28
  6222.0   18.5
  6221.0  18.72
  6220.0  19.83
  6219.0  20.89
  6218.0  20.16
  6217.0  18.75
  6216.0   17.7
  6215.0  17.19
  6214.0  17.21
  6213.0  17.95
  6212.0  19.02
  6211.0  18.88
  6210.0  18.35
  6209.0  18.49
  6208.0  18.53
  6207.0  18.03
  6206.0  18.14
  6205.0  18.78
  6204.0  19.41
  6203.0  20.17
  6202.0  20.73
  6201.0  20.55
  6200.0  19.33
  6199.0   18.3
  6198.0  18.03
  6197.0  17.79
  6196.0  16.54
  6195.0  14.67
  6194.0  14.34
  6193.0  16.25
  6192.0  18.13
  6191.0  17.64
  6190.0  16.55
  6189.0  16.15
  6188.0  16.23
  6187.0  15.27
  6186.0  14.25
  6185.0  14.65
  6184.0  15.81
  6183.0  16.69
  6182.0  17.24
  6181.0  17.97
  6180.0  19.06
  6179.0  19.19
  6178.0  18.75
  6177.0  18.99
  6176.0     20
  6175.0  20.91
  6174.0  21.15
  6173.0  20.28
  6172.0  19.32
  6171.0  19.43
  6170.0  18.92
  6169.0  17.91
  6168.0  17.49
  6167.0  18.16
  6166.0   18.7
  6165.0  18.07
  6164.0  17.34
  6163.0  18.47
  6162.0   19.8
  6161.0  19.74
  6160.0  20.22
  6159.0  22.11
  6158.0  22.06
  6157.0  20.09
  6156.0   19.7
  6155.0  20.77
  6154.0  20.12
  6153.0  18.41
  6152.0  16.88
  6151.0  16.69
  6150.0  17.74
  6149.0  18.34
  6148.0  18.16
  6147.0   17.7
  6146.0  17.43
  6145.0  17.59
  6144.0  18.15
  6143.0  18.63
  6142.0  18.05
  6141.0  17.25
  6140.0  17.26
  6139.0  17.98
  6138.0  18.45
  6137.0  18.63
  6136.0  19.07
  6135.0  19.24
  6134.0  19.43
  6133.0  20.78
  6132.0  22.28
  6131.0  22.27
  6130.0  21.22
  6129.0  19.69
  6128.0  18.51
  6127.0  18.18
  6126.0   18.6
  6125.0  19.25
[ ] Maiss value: 3.6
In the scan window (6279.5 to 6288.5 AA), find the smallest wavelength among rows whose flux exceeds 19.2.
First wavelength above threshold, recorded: 6284.0 AA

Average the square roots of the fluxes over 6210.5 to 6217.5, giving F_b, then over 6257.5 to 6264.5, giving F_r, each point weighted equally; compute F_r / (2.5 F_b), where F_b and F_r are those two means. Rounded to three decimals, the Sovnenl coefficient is 0.400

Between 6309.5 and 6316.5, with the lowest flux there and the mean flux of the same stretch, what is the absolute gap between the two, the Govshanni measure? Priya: 1.1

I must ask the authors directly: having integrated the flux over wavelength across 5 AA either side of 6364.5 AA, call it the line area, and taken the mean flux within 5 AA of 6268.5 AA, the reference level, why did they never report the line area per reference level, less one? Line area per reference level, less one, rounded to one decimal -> 10.9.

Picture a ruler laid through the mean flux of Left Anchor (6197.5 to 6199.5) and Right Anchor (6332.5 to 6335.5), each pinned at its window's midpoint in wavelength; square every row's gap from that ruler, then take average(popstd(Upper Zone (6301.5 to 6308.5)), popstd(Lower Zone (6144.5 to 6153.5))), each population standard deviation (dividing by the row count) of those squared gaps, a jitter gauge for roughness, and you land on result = 2.9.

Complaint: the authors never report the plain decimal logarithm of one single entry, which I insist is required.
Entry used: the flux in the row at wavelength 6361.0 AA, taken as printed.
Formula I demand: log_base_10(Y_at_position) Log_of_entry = 1.20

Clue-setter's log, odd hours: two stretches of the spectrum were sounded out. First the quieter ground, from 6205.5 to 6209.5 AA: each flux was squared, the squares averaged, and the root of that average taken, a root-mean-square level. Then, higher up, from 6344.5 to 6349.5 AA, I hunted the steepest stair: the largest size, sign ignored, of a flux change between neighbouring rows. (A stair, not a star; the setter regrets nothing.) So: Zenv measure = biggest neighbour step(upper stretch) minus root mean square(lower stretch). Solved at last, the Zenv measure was -17.0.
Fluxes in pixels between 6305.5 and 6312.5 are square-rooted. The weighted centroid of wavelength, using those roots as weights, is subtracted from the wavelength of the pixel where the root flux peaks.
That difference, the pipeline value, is 3.0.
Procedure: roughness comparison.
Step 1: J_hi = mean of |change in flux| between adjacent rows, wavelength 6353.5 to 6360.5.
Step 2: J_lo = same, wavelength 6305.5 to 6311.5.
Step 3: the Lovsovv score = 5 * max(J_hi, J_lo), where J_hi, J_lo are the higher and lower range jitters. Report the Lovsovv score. 4.8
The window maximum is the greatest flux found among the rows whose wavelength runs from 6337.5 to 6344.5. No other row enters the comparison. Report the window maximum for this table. 21.83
